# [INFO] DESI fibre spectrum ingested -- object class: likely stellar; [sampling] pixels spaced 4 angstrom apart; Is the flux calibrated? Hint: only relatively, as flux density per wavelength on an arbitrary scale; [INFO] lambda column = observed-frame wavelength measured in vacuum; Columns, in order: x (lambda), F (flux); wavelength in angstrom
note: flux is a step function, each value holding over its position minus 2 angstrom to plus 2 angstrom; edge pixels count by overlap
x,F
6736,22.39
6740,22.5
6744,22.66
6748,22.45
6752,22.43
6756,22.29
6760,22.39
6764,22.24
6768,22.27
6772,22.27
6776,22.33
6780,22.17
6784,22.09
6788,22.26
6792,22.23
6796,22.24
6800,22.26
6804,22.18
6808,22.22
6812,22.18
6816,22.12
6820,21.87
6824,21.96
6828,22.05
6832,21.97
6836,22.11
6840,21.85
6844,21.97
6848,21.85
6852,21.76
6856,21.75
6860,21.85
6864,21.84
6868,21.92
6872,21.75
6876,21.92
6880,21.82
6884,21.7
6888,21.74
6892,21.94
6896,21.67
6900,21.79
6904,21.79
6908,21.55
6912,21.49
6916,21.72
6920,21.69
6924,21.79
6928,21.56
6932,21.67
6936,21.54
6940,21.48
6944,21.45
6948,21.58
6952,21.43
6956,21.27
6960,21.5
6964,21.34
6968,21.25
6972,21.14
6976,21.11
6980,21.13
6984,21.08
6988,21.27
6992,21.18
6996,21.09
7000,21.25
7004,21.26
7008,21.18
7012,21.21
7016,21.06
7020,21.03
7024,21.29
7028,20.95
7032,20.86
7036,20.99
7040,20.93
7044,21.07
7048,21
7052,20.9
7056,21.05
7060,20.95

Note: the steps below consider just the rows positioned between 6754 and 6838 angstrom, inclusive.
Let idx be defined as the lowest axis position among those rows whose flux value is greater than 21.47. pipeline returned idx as 6756 angstrom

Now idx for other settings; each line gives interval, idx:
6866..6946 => 6868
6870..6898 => 6872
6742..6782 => 6744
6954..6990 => 6960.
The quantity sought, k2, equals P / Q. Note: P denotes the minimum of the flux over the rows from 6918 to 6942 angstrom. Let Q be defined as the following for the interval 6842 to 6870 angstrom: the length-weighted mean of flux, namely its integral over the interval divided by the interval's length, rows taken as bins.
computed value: 0.98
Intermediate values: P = 21.48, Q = 21.8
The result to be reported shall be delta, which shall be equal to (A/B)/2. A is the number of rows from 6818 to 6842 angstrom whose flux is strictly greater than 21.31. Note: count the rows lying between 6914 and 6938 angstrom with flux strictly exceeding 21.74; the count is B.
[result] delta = 3.0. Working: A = 6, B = 1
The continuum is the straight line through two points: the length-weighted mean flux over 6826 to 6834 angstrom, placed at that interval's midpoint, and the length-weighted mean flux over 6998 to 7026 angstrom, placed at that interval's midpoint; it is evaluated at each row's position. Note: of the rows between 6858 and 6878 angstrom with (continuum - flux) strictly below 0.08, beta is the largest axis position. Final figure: 6876 angstrom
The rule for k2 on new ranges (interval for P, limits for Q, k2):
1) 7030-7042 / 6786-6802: 0.94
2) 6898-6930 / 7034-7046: 1.02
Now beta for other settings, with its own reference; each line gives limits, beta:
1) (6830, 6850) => 6848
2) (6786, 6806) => 6804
